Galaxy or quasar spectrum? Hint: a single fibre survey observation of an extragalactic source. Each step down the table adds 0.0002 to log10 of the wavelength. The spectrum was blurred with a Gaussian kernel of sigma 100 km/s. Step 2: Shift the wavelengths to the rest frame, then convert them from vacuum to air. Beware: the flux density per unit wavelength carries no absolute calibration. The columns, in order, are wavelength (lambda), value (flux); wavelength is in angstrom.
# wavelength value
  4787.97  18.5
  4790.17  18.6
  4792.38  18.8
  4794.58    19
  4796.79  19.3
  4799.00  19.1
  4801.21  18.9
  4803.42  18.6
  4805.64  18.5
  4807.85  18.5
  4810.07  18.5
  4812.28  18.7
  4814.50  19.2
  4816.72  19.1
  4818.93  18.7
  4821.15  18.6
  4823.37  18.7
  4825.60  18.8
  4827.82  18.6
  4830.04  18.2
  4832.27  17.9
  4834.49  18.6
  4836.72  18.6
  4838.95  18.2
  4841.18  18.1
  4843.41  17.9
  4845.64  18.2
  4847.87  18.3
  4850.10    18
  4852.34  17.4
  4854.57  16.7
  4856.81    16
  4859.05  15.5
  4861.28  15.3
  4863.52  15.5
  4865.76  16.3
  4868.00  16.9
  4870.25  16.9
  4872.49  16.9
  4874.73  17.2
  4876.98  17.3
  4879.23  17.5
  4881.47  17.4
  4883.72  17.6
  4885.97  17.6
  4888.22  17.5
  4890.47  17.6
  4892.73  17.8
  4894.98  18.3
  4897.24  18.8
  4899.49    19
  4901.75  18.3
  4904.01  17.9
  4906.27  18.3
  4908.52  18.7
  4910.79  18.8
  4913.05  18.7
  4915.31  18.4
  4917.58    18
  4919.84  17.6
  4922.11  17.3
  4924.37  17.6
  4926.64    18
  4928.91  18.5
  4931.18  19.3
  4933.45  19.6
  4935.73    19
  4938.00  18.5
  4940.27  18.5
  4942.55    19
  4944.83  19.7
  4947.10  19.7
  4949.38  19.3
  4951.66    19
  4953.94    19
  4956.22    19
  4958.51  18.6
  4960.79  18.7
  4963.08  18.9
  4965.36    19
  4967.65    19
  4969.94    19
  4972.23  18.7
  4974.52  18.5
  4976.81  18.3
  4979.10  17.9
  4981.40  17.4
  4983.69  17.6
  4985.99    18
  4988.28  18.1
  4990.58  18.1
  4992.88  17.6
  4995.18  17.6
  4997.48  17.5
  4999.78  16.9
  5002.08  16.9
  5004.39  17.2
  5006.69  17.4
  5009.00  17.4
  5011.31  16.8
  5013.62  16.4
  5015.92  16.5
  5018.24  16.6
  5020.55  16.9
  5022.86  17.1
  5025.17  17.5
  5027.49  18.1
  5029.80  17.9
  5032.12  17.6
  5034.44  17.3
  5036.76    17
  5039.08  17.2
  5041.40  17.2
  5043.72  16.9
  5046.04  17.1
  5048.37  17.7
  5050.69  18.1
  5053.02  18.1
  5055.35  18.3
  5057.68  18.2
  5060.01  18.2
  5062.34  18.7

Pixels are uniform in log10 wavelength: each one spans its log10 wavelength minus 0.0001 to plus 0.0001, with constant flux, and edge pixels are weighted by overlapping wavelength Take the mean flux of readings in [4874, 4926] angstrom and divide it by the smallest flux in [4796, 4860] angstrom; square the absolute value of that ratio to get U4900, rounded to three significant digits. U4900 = 1.34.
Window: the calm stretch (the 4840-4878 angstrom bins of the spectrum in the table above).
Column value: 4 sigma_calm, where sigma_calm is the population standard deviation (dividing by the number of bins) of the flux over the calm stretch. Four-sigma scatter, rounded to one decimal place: 3.8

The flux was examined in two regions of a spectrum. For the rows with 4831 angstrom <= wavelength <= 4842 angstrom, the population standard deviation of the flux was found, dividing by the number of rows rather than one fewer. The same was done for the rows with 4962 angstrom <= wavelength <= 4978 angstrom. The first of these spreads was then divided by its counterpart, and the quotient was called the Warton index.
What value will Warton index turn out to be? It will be 1.1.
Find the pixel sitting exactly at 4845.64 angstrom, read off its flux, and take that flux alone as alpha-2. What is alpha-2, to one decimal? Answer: 18.2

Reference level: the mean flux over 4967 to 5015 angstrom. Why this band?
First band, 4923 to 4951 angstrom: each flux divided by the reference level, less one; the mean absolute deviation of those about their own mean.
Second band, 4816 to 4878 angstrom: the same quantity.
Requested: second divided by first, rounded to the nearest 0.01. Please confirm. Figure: 1.68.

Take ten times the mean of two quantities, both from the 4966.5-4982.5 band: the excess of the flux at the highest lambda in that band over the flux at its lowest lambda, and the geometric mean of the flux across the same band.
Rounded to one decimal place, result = 84.0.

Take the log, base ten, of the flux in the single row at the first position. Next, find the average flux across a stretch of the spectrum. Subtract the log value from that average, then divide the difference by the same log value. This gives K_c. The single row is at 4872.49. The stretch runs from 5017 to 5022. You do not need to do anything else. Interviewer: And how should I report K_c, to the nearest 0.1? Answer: 12.6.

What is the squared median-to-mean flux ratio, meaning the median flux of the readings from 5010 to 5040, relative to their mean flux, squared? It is 0.99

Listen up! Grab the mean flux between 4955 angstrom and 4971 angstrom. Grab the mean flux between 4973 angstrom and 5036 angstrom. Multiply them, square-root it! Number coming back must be 18.2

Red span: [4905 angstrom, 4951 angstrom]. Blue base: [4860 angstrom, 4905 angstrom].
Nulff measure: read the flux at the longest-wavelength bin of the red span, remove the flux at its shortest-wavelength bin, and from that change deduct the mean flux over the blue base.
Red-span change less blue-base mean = -16.4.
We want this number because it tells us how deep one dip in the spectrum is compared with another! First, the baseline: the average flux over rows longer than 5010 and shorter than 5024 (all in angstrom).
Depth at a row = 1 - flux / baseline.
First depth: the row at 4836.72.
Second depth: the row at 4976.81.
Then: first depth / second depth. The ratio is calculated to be 1.2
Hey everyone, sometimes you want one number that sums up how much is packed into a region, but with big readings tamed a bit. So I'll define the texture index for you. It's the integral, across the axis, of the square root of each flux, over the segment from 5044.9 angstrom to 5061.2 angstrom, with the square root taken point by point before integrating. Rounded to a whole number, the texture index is 69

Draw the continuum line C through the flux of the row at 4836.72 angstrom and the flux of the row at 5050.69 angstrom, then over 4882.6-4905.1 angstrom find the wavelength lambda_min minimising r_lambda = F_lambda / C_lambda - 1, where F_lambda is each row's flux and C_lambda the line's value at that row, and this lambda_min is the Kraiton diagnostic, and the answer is 4888.22 angstrom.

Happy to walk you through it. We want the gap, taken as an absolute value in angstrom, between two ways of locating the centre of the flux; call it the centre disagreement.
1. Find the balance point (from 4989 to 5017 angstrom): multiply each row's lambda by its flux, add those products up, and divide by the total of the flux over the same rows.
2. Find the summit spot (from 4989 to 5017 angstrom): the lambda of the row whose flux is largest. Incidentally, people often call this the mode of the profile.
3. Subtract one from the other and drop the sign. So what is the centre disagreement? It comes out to 12.5 angstrom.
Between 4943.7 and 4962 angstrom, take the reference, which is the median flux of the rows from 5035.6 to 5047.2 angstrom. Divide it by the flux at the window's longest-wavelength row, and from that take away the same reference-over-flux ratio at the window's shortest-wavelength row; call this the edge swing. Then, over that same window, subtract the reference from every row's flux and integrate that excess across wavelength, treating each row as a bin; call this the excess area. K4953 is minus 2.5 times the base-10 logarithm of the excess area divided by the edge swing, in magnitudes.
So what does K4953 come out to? -7.3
